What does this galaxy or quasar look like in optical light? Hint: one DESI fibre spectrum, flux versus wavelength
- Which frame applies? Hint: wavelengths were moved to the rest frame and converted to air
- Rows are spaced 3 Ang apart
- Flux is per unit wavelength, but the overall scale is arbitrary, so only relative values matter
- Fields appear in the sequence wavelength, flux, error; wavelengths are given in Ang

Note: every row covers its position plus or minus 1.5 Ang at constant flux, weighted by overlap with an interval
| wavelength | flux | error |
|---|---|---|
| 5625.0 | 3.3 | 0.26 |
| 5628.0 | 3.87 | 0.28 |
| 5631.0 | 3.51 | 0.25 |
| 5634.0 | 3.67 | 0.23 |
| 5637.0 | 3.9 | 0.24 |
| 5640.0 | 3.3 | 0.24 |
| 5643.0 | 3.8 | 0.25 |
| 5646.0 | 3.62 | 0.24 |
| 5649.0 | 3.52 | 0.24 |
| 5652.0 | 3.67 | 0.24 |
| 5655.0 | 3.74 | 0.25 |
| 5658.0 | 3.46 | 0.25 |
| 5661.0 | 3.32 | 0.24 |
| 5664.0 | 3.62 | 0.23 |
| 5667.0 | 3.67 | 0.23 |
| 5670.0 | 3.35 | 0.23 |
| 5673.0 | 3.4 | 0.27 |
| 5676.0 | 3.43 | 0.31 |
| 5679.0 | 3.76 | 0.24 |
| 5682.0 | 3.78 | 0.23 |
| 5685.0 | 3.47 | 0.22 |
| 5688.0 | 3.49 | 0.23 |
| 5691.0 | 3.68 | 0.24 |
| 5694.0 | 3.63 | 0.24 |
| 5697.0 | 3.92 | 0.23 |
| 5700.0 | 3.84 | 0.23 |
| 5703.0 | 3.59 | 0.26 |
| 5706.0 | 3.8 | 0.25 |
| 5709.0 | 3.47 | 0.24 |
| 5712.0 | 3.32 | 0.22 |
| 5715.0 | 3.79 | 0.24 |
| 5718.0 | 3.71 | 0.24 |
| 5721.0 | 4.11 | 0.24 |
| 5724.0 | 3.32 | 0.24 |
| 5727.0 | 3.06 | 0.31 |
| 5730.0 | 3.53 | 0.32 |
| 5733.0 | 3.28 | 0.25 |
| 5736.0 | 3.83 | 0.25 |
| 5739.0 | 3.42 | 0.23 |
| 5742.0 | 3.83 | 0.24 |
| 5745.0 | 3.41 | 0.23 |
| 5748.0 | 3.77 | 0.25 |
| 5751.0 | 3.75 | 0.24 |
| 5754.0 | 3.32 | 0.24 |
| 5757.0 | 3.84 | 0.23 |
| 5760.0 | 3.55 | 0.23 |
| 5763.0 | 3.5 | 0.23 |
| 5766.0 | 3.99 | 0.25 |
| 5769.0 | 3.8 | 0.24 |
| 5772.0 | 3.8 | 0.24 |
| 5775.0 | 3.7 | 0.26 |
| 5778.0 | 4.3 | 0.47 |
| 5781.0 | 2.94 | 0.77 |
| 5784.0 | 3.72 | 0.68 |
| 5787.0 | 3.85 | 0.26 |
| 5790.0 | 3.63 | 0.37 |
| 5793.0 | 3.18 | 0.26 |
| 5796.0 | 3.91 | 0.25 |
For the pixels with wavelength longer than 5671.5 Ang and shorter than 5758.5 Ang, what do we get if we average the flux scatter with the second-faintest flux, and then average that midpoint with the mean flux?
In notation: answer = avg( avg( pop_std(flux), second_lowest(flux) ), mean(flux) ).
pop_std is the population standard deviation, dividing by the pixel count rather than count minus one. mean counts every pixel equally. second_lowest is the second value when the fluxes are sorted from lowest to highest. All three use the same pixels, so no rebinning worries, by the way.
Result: 2.68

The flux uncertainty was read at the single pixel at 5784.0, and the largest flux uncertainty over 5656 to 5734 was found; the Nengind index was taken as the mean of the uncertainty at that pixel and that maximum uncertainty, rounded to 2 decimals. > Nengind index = 0.50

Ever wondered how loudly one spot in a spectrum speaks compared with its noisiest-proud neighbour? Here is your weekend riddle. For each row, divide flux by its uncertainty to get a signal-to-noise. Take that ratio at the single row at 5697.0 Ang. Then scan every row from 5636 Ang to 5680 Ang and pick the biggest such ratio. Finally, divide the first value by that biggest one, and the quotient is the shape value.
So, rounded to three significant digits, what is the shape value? 1.05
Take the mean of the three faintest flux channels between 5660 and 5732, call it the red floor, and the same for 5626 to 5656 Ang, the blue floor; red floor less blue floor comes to -0.21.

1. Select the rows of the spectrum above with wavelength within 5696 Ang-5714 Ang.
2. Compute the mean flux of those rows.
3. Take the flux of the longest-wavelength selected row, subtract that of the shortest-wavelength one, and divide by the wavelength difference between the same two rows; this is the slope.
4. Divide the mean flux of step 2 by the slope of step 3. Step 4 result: -91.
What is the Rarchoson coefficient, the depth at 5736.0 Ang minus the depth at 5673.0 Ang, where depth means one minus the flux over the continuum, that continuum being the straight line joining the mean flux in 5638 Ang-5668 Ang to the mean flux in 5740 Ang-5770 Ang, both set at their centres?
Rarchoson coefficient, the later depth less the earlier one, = -0.10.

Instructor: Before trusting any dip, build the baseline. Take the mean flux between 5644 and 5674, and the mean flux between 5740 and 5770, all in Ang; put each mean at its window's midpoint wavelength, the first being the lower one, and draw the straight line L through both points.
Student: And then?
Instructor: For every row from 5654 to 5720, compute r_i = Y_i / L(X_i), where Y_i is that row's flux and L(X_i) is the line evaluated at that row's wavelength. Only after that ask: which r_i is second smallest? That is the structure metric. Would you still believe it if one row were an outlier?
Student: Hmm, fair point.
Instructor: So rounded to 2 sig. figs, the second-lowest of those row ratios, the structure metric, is 0.94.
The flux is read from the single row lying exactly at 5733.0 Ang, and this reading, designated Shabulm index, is 3.28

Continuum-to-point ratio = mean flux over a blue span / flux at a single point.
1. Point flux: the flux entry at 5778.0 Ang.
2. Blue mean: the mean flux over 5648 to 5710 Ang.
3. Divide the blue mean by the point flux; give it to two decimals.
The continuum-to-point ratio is 0.84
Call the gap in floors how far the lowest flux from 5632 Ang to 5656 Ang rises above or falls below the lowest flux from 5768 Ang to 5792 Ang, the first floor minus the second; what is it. 0.36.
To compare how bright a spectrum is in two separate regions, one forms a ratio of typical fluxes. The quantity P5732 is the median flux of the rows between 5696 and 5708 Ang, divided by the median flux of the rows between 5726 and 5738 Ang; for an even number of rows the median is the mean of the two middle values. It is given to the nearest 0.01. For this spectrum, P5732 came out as 1.12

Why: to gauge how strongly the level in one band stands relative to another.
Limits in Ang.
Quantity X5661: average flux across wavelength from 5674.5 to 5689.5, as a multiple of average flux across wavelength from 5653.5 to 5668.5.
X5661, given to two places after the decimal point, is 1.01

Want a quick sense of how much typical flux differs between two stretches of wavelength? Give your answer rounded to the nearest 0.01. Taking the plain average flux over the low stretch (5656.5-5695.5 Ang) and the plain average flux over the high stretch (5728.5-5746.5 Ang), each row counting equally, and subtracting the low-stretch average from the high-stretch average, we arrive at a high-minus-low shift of 0.01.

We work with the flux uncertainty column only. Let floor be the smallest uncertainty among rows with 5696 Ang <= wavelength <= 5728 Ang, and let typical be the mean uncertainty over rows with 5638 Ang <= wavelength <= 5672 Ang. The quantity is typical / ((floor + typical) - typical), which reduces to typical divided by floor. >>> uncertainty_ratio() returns 1.09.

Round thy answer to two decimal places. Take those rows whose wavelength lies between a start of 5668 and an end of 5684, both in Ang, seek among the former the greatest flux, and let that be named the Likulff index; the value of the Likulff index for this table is 3.78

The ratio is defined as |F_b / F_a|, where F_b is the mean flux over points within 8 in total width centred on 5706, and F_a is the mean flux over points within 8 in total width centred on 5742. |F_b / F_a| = 1.02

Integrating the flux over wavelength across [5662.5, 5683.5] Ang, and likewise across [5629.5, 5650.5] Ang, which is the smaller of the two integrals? 75.0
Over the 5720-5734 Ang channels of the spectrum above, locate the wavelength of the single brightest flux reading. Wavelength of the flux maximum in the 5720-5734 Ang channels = 5721.0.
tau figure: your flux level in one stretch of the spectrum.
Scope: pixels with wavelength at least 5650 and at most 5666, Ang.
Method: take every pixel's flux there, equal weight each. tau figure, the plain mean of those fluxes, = 3.56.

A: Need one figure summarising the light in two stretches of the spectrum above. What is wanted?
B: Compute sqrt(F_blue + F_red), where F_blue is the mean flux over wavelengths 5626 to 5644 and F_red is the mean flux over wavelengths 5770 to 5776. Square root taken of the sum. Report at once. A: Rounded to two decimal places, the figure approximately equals 2.72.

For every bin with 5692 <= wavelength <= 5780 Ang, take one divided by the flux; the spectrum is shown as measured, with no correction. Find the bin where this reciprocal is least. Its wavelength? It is 5778.0 Ang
